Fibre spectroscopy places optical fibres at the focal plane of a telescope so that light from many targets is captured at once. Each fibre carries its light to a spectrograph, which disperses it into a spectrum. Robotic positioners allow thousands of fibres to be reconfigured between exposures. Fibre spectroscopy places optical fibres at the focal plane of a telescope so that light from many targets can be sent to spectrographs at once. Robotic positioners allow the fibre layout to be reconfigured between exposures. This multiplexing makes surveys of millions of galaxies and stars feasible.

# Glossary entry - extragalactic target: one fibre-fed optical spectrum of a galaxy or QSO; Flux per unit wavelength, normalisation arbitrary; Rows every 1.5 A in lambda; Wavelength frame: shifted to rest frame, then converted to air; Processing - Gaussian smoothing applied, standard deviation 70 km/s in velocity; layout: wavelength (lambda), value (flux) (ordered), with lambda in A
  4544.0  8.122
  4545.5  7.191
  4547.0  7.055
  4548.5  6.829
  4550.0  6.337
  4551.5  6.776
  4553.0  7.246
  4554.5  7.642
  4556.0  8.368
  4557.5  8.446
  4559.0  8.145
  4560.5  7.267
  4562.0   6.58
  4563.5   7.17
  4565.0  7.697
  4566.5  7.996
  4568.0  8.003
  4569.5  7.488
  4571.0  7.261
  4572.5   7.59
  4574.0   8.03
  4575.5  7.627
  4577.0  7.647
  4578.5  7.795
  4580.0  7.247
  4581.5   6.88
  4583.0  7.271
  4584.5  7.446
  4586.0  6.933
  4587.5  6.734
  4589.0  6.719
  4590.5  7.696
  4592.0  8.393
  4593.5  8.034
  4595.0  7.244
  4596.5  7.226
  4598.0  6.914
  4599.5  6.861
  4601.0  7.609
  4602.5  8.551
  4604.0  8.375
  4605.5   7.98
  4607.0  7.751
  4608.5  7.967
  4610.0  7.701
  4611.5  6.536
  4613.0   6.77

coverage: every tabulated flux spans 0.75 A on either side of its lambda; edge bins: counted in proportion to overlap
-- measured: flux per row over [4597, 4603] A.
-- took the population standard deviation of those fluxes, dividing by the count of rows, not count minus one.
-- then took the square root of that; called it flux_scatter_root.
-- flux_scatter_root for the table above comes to 0.83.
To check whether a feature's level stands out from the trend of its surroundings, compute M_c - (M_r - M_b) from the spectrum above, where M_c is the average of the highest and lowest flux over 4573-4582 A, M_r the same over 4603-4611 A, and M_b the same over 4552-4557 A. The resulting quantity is 7.22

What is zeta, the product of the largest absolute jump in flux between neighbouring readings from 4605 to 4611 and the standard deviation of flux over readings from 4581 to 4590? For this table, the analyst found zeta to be 0.1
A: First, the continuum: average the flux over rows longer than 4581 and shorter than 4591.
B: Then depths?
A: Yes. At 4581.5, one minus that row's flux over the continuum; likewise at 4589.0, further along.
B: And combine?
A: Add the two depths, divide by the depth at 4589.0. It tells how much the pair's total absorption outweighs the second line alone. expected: 1.6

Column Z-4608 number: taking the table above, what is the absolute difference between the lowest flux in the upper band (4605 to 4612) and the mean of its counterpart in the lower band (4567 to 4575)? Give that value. 1.1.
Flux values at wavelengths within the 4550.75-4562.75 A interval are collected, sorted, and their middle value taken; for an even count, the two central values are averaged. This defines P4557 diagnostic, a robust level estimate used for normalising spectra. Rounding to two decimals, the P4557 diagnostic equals 7.45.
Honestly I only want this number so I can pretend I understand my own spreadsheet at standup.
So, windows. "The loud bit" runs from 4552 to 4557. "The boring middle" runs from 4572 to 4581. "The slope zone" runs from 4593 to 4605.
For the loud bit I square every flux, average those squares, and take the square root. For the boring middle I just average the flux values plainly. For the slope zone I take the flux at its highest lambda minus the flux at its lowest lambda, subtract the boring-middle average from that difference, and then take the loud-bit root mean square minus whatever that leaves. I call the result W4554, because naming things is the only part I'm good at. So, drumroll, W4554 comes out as 15.1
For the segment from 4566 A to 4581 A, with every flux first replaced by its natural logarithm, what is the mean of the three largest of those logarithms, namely 2.08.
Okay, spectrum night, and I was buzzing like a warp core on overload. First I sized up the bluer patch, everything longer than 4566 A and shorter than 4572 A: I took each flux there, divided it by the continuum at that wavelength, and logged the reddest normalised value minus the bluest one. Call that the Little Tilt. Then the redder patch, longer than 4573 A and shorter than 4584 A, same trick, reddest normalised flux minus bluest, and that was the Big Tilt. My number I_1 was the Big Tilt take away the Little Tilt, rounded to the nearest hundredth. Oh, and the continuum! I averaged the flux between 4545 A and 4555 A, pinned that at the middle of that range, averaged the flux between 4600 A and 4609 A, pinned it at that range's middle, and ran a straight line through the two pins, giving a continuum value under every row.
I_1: -0.01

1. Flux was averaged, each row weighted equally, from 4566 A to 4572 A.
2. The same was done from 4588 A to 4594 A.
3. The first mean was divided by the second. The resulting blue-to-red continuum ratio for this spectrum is 1.00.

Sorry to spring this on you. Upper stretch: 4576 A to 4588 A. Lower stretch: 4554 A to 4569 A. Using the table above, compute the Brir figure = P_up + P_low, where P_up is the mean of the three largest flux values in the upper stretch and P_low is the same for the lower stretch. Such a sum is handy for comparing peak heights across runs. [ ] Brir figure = 15.9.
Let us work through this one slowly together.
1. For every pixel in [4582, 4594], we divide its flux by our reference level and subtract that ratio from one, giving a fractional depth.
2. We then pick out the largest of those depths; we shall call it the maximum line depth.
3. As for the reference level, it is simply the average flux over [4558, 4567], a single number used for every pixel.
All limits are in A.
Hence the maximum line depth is 0.10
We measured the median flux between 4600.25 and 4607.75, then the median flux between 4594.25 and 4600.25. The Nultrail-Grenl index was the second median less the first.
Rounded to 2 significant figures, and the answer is -0.91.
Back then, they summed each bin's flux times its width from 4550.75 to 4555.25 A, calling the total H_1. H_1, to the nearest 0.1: 32.5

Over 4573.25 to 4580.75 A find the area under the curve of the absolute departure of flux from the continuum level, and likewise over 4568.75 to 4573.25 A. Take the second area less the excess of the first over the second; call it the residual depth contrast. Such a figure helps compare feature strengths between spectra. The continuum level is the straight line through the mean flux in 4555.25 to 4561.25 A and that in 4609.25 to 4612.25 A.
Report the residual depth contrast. 2.0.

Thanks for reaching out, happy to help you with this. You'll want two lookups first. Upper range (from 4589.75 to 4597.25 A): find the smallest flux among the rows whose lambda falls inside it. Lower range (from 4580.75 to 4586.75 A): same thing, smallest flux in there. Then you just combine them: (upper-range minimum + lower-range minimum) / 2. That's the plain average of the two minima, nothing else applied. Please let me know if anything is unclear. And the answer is 7.05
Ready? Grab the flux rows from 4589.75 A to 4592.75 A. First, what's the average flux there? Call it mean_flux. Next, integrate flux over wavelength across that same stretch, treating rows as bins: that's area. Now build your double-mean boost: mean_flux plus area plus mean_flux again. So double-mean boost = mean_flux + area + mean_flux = 40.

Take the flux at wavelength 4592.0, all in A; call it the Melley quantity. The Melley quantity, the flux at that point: 8.393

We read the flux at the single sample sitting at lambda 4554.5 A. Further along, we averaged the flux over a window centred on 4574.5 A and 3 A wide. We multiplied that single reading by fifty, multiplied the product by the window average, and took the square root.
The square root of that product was 54.7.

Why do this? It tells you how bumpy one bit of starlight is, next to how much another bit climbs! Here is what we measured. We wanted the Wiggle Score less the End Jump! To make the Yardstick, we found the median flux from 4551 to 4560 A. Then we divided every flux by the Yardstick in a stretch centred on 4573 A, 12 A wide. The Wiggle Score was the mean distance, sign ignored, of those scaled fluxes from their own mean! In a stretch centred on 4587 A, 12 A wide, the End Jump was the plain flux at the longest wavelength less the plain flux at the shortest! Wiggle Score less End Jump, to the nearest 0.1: -1.5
